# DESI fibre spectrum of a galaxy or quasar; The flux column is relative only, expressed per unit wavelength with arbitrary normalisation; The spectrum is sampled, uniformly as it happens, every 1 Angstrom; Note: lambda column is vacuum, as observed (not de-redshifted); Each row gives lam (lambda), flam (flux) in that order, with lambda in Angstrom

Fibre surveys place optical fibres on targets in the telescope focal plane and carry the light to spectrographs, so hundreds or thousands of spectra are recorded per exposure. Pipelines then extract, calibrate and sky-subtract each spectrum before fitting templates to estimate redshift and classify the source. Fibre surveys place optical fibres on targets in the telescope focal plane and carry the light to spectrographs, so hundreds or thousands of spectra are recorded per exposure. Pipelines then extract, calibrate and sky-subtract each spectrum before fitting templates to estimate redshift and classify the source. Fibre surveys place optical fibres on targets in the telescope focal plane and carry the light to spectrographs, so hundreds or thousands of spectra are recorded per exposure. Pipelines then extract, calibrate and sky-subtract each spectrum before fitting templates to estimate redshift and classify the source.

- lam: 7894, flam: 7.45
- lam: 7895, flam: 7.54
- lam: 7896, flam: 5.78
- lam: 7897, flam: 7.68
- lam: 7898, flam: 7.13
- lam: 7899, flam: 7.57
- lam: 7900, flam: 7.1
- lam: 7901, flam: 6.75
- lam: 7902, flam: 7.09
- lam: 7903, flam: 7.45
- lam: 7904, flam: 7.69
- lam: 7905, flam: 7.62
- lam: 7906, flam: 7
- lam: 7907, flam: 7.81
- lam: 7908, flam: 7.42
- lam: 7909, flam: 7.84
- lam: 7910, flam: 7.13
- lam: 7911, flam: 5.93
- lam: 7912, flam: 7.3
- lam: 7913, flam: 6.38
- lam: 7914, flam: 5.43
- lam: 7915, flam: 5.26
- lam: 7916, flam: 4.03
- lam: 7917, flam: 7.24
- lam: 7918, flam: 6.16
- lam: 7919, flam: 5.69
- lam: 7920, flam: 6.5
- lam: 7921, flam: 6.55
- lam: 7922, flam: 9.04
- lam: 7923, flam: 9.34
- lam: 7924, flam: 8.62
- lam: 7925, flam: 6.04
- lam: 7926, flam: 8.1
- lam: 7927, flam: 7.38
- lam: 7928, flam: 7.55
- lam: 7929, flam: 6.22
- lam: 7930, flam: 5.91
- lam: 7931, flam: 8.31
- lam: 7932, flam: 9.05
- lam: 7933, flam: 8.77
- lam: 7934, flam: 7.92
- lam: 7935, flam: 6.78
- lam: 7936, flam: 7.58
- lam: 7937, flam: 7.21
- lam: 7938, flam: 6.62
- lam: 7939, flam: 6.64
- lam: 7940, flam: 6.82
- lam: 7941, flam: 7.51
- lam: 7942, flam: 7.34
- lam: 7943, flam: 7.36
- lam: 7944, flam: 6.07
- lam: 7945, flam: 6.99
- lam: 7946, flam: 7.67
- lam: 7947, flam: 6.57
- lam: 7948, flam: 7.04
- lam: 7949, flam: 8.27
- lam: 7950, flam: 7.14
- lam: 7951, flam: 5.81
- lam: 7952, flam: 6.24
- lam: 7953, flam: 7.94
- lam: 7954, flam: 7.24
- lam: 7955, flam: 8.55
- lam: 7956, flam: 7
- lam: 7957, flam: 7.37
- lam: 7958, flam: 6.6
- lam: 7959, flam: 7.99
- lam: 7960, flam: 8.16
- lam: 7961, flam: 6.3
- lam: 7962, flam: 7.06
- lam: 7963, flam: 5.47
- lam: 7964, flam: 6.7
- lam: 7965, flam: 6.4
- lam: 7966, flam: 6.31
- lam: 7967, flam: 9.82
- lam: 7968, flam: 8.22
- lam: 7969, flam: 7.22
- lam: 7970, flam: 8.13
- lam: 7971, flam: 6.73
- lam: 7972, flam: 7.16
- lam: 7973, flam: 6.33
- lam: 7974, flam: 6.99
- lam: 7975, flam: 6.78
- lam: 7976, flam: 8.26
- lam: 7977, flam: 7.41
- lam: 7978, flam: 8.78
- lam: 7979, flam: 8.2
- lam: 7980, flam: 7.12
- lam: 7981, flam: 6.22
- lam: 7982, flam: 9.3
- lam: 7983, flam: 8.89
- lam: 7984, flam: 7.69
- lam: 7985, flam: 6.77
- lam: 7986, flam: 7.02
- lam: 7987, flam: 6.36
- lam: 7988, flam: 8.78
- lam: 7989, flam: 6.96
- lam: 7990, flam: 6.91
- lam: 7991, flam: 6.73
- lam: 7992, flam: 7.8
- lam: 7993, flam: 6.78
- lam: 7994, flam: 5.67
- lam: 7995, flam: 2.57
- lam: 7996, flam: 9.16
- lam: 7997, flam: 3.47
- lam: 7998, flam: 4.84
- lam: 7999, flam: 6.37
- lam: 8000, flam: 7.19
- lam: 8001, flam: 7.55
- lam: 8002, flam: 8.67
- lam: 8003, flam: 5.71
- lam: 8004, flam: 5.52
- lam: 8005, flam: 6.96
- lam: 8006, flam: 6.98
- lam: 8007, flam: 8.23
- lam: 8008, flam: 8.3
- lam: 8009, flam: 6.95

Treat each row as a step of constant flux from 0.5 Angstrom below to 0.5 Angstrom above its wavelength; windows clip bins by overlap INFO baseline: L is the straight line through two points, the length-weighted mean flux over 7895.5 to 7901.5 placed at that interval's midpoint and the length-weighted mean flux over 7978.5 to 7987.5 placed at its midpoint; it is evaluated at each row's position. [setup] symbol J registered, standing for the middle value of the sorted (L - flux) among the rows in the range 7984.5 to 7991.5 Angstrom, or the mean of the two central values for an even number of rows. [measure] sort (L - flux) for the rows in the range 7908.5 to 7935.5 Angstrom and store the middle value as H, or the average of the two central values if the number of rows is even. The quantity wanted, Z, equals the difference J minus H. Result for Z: 0.7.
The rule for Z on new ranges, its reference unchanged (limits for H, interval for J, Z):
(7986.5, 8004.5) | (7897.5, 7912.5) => -1.0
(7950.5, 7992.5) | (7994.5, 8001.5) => 0.9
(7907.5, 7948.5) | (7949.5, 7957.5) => 0.1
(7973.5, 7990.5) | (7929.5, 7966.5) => -0.1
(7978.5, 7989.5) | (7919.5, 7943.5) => -0.5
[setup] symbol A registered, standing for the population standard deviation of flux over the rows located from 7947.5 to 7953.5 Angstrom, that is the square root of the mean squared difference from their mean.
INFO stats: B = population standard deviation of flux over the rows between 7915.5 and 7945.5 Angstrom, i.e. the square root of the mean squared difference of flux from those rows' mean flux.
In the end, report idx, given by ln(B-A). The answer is -1.26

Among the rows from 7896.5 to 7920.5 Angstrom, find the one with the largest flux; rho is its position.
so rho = 7909 Angstrom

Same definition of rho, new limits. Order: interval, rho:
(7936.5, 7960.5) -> 7955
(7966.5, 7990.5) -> 7967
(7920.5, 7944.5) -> 7923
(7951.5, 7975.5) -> 7967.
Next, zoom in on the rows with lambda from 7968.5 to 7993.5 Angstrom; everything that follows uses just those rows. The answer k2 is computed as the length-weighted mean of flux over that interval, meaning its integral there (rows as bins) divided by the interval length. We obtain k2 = 7.4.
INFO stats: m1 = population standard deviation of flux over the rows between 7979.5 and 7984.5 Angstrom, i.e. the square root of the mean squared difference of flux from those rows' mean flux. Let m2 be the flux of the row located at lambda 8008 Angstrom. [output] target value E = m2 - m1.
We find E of 7.2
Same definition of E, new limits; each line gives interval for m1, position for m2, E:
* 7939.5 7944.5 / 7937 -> 6.7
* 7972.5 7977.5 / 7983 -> 8.2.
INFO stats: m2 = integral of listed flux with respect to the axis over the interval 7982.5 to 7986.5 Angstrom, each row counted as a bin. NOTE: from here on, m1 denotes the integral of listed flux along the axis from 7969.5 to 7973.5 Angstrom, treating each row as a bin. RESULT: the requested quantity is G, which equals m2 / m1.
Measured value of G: 1.07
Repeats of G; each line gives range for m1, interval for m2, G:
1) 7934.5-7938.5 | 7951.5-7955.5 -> 1.06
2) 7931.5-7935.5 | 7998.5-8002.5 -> 0.92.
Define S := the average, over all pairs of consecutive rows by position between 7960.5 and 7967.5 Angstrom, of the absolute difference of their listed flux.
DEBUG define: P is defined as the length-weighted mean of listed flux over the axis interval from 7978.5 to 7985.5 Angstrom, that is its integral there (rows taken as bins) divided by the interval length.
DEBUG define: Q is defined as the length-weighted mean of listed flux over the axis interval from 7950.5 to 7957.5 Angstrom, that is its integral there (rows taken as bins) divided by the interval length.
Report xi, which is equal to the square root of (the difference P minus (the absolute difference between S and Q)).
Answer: 1.4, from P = 7.74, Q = 7.2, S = 1.2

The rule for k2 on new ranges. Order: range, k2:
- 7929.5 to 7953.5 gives 7.2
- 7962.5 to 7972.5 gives 7.2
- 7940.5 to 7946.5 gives 7.2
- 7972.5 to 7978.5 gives 7.4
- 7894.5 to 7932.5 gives 7.1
